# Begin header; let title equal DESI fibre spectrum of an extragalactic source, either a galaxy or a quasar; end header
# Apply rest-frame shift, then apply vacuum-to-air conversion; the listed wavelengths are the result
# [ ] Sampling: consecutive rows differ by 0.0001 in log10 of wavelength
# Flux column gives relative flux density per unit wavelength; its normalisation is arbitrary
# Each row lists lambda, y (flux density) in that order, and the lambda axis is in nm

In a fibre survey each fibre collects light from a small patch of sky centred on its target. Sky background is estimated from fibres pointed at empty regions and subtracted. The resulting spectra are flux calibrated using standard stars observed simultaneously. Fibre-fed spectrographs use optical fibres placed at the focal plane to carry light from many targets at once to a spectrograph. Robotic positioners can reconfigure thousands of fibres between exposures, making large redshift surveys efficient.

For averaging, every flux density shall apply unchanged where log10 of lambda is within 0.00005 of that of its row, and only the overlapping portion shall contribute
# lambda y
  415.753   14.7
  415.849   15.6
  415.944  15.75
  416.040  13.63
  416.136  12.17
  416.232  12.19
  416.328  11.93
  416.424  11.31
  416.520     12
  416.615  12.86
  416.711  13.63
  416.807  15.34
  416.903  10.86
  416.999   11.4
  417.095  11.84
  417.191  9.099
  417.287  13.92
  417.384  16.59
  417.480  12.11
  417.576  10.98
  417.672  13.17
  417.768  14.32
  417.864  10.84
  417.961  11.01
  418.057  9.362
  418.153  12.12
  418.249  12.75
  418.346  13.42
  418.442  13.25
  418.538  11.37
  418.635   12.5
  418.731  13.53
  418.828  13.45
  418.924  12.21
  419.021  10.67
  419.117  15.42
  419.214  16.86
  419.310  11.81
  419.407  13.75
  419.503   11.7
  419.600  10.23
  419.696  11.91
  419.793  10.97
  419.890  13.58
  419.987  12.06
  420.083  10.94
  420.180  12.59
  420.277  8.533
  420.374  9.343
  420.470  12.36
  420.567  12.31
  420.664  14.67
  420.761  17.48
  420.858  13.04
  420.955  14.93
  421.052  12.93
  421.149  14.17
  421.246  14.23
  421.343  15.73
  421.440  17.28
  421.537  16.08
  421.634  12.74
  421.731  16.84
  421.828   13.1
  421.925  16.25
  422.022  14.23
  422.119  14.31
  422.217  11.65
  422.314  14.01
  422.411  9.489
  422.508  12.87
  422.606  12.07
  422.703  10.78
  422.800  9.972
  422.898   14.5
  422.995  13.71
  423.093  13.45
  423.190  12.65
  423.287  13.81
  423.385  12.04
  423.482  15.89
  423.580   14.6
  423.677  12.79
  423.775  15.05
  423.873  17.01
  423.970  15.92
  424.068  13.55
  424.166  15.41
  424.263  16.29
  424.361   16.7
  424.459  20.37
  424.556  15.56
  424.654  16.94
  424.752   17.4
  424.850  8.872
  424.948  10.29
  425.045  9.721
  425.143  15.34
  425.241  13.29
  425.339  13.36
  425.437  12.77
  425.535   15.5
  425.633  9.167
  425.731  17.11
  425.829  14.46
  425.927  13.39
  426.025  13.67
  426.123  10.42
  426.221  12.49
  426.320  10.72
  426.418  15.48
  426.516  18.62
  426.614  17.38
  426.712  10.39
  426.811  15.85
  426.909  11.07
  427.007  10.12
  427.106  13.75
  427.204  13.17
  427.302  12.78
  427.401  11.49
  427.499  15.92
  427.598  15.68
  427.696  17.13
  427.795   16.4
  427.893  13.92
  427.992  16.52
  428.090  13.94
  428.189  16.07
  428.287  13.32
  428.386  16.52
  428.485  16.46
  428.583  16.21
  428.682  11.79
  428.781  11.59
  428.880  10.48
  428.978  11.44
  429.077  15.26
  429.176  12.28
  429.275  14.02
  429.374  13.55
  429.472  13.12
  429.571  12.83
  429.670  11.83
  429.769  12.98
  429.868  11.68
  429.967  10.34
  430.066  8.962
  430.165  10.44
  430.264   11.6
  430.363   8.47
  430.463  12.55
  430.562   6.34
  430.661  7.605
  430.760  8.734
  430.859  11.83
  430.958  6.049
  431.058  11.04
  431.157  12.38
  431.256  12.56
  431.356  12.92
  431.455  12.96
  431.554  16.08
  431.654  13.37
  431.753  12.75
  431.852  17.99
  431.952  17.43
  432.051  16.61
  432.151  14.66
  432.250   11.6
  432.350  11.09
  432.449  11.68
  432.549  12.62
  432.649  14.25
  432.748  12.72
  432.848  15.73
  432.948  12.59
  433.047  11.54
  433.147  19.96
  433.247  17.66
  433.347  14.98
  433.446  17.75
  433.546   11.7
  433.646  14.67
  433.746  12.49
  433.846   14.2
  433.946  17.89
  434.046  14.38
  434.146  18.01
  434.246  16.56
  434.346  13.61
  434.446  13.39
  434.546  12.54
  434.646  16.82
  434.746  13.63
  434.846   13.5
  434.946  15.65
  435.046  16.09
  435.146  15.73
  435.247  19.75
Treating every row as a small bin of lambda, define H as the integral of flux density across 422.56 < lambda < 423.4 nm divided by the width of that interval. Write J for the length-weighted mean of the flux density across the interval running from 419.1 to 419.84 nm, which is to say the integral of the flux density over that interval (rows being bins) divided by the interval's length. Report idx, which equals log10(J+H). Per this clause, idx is 1.40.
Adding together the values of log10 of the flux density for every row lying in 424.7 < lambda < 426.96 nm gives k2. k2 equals 26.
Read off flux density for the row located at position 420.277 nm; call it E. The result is 8.533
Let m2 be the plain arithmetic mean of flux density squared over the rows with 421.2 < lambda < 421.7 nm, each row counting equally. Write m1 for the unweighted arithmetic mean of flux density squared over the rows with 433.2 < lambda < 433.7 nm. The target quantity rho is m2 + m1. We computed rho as 475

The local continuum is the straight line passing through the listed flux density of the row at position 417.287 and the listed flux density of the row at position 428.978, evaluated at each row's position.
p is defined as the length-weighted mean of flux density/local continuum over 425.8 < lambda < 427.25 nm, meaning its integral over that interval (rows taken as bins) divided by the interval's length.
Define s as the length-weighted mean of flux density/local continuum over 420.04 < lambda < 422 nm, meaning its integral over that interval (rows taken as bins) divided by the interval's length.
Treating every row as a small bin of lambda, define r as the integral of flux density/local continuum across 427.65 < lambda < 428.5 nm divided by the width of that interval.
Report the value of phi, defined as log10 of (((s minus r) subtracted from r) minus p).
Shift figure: -0.30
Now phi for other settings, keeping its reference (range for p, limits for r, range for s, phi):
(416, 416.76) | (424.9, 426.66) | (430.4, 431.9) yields -0.54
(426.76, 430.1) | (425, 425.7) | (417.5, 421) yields -1.85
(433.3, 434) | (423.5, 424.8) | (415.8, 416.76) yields -0.66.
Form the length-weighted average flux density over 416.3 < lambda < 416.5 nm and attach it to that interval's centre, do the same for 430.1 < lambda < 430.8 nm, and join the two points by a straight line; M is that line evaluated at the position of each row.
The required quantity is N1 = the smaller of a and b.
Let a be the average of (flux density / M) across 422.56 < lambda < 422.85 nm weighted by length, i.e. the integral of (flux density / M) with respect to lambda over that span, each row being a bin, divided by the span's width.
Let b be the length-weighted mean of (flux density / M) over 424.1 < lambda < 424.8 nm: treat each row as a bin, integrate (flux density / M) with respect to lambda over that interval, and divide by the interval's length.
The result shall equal 1.0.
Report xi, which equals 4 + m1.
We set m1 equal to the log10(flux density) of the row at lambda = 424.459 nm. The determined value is 5.31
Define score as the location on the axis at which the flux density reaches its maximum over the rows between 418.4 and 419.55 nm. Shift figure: 419.214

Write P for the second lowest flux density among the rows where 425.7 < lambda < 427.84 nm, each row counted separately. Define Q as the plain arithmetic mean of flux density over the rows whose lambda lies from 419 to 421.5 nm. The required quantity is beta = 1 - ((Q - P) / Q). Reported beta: 0.80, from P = 10.39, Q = 13.1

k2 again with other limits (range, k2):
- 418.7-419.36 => 8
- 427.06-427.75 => 8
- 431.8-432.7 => 10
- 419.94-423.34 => 39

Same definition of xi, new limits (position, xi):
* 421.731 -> 5.23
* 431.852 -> 5.26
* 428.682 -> 5.07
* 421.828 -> 5.12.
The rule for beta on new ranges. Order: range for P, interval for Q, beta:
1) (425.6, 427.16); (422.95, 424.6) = 0.68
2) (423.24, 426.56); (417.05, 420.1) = 0.74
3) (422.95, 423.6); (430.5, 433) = 1.01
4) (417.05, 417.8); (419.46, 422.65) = 0.83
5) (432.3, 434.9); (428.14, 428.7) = 0.77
